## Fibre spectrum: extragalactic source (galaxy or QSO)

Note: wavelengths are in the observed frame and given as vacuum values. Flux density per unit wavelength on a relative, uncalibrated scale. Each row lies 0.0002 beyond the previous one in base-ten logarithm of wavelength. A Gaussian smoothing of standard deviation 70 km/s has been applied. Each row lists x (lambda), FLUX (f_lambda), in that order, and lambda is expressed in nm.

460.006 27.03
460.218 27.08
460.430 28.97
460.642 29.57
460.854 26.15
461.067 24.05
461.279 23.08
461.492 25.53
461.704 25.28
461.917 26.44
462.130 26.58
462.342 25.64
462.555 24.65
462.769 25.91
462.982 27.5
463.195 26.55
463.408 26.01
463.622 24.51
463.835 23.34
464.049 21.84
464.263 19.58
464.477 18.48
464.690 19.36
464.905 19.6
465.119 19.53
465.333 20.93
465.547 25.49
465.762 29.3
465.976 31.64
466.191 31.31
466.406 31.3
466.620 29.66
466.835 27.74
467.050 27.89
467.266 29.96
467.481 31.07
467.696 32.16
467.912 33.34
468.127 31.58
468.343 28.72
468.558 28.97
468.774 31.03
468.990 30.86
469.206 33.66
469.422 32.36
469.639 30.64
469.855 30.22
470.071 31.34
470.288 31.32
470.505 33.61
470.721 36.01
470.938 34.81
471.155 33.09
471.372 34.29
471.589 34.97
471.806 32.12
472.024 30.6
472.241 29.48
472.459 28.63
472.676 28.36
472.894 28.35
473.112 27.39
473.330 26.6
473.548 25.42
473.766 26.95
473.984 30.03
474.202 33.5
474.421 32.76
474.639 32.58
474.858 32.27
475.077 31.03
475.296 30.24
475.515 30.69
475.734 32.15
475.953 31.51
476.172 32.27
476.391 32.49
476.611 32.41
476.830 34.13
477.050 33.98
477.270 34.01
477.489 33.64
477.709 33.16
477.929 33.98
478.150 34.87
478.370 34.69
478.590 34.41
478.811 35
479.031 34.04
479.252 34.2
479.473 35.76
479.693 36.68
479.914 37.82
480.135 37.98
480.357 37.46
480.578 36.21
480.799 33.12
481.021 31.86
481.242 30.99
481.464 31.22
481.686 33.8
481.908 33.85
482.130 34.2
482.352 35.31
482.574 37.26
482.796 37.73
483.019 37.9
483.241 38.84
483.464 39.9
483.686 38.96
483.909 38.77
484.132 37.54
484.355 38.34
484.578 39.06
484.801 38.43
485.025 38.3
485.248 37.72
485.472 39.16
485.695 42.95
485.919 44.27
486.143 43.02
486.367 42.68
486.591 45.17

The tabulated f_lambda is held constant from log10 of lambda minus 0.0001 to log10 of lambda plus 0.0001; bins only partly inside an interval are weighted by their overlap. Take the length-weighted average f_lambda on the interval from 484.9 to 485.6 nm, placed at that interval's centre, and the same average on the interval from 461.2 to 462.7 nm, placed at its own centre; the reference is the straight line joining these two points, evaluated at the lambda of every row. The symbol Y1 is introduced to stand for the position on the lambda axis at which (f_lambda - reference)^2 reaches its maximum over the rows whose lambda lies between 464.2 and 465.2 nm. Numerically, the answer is 464.477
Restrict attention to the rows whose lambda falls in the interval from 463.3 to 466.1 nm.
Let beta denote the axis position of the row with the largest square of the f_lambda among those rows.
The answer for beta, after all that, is 465.976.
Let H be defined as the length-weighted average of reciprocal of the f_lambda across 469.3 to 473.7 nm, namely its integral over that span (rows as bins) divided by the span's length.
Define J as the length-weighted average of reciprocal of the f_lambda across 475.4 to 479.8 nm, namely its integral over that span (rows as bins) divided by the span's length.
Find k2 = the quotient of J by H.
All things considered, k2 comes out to 0.91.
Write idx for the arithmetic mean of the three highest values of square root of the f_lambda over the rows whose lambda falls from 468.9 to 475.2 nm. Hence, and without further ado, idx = 5.94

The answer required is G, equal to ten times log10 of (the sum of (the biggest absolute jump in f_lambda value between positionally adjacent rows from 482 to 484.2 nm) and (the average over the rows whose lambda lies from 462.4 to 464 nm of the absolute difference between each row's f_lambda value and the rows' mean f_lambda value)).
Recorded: 4.9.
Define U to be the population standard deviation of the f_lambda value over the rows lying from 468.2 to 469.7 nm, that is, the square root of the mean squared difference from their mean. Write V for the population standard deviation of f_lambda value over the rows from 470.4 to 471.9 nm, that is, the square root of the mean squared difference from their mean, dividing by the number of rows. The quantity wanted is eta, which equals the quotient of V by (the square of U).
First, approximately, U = 1.6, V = 1.2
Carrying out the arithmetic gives 0.5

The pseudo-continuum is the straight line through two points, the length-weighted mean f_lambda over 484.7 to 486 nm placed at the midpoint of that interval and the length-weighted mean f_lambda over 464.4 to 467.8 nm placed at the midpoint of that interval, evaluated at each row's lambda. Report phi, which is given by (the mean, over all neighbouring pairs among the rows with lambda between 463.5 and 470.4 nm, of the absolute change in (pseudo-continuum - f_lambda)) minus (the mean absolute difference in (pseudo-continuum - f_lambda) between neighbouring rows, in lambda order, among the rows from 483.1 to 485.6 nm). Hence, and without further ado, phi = 0.6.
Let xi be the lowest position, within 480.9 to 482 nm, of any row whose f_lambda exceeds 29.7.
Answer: 481.021 nm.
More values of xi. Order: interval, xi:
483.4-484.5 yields 483.464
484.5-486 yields 484.578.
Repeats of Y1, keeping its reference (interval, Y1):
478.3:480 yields 479.914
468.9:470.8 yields 470.721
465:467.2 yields 465.119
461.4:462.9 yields 462.130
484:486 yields 485.919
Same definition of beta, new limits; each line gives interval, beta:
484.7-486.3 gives 485.919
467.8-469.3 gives 469.206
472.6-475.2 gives 474.202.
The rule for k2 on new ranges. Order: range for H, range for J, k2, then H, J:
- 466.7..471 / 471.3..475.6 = 1.04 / 0.032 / 0.0333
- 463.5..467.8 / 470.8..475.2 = 0.81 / 0.040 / 0.0329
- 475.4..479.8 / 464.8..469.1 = 1.20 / 0.030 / 0.0358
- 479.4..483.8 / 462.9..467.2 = 1.47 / 0.028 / 0.0411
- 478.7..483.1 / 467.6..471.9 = 1.09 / 0.029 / 0.0311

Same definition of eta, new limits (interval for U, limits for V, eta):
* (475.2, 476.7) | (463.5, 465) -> 3.1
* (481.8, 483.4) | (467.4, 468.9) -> 0.5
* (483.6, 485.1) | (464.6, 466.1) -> 21.0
